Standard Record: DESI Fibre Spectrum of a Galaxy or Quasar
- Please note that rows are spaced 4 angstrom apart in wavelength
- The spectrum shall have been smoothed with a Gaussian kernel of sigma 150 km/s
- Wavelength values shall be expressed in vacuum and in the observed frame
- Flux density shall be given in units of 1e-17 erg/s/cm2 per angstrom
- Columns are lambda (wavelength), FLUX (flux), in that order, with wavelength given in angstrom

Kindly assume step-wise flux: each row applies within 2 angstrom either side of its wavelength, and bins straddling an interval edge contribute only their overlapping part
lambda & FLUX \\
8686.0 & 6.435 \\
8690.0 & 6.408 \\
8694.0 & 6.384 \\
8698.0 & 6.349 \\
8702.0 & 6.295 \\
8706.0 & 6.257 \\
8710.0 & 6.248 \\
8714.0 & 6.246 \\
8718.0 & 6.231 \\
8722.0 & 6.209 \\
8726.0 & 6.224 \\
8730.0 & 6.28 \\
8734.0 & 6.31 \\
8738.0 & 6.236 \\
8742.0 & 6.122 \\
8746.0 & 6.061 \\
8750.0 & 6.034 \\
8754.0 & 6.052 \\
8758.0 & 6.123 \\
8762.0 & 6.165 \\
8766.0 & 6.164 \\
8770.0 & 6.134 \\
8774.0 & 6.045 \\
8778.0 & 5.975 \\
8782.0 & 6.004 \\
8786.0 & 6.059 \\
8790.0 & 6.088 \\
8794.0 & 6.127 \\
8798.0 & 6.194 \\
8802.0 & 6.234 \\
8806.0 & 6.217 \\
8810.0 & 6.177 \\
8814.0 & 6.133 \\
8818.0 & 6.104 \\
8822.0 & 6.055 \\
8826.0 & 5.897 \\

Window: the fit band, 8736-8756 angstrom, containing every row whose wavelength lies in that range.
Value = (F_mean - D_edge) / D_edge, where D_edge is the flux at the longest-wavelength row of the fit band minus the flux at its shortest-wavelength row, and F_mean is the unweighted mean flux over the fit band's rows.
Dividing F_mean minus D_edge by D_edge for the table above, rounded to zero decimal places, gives -34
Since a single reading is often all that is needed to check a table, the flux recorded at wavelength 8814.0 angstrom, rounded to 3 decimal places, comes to 6.133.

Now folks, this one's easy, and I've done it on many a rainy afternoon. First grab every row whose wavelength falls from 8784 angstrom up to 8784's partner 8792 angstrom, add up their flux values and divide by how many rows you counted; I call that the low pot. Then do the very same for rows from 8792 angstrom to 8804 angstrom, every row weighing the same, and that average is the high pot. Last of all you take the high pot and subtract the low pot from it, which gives 0.11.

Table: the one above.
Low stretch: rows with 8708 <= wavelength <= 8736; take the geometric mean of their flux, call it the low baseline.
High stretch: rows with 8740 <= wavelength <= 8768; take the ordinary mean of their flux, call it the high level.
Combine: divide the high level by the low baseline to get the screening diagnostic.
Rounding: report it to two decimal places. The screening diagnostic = 0.98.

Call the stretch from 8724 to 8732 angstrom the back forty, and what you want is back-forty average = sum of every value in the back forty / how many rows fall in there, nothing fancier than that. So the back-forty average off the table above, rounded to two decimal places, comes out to 6.25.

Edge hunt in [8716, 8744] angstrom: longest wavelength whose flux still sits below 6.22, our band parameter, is 8742.0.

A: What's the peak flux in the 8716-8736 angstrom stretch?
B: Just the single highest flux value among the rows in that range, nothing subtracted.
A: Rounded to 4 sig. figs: 6.310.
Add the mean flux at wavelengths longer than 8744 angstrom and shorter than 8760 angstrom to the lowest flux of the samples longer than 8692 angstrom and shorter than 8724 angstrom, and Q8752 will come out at 12.3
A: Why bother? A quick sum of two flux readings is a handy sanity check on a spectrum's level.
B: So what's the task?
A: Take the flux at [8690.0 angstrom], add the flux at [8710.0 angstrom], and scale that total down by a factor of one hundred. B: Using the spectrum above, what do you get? 0.127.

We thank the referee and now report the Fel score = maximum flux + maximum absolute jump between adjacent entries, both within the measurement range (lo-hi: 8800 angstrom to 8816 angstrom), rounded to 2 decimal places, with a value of 6.28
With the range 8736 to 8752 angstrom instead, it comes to 6.35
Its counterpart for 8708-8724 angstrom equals 6.27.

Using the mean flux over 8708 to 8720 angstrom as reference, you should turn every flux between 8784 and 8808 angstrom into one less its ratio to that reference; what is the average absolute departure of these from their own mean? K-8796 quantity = 0.010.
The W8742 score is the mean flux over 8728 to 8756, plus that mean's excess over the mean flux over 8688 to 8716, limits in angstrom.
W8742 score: 6.00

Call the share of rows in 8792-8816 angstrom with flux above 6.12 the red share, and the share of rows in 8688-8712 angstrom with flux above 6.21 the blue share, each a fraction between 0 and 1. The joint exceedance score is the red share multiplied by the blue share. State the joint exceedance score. 1.0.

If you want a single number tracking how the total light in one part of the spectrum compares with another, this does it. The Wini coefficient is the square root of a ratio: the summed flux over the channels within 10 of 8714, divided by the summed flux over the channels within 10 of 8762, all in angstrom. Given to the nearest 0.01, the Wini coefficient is 1.01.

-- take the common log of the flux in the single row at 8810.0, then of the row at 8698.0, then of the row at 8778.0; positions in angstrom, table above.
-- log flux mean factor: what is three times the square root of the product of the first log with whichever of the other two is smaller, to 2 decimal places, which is 2.35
